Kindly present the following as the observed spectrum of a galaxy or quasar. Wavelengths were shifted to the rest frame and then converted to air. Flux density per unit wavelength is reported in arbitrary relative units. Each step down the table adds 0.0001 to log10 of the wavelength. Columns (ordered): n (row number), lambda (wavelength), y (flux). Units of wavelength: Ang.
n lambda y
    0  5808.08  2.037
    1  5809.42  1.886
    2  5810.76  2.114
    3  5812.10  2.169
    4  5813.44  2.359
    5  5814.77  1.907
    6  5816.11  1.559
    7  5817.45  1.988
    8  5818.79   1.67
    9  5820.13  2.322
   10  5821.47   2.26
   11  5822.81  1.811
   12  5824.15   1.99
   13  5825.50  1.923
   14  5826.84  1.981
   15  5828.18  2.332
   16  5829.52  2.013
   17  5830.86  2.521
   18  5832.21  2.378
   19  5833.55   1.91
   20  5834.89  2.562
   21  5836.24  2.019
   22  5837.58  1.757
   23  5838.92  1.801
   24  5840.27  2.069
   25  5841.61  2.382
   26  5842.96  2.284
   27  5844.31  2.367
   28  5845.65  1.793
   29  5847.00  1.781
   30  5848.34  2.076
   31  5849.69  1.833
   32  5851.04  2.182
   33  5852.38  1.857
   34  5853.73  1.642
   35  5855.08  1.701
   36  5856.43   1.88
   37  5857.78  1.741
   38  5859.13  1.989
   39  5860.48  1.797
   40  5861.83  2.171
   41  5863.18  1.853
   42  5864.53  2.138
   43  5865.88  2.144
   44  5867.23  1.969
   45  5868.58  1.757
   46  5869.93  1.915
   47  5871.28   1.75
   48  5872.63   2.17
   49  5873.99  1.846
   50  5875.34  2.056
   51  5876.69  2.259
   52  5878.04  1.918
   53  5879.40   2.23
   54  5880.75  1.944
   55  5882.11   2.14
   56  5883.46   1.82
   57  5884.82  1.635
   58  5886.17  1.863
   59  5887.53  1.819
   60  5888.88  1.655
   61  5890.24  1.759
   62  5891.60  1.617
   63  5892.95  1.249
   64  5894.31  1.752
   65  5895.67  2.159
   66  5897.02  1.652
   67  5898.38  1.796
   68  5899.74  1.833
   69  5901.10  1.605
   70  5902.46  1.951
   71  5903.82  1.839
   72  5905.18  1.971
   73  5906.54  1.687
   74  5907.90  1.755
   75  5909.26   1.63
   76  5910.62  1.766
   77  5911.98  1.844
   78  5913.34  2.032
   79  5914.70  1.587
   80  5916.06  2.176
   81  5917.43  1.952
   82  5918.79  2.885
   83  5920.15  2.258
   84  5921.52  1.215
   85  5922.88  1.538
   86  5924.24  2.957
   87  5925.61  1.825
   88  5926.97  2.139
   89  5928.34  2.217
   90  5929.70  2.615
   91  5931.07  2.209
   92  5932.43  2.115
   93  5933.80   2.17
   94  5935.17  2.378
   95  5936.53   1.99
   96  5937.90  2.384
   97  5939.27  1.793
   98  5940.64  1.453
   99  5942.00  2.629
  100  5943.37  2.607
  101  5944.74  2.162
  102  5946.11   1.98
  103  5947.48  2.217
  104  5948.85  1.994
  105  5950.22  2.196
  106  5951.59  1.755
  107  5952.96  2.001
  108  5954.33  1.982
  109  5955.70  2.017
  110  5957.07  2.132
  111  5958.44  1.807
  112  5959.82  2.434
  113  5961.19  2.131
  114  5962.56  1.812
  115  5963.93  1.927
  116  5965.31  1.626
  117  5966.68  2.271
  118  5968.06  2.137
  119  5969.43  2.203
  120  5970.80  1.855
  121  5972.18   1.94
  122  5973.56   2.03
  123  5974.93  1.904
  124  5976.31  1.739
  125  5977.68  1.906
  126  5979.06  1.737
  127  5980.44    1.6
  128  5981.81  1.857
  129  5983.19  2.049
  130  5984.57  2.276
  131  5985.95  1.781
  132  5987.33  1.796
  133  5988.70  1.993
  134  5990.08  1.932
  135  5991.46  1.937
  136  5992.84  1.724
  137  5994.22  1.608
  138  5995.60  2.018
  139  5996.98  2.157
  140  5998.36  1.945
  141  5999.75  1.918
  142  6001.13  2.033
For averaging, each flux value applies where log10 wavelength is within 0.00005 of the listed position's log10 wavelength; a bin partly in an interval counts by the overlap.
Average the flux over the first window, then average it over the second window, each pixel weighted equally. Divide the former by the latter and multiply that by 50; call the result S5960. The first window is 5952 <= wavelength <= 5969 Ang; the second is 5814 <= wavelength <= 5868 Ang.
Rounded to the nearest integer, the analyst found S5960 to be 50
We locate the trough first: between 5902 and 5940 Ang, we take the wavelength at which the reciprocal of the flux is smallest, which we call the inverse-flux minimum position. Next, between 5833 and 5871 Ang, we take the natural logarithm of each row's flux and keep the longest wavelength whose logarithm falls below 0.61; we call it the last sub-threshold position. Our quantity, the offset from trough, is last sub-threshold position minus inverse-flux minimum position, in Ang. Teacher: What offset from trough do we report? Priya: -55.7 Ang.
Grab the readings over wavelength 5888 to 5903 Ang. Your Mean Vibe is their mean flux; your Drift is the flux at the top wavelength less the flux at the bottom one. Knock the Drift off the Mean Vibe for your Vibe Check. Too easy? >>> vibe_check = 1.43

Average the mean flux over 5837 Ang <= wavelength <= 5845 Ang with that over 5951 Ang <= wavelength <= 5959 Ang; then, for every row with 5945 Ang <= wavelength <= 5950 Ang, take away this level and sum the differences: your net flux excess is 0.1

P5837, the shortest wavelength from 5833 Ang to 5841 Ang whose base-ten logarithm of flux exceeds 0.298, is 5834.89 Ang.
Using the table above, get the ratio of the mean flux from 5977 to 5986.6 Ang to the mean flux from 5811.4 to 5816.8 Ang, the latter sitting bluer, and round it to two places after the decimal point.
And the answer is 0.94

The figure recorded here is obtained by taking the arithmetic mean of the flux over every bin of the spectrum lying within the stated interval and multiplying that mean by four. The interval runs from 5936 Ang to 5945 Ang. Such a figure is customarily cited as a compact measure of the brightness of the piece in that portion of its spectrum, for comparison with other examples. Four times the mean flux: 8.6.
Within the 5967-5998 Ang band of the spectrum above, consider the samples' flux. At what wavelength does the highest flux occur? 5984.57 Ang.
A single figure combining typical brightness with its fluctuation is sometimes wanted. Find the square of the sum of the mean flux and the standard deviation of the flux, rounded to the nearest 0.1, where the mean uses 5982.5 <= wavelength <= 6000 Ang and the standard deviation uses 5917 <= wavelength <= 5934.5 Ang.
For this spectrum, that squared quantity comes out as 5.8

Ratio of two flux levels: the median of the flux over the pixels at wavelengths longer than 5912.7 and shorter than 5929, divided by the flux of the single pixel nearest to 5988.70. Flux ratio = 1.0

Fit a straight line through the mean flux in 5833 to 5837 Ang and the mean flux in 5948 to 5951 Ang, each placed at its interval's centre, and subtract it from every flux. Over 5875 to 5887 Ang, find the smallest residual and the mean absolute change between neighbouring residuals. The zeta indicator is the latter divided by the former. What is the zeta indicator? -0.52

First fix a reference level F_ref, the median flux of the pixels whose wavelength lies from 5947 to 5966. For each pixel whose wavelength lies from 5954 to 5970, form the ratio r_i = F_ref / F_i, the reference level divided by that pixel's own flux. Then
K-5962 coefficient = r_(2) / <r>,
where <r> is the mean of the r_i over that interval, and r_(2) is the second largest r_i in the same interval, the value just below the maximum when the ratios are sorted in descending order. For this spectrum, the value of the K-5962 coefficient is 1.116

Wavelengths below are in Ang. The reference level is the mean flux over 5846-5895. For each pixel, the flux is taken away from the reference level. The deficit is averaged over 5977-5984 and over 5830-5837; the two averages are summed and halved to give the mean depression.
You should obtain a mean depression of -0.17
